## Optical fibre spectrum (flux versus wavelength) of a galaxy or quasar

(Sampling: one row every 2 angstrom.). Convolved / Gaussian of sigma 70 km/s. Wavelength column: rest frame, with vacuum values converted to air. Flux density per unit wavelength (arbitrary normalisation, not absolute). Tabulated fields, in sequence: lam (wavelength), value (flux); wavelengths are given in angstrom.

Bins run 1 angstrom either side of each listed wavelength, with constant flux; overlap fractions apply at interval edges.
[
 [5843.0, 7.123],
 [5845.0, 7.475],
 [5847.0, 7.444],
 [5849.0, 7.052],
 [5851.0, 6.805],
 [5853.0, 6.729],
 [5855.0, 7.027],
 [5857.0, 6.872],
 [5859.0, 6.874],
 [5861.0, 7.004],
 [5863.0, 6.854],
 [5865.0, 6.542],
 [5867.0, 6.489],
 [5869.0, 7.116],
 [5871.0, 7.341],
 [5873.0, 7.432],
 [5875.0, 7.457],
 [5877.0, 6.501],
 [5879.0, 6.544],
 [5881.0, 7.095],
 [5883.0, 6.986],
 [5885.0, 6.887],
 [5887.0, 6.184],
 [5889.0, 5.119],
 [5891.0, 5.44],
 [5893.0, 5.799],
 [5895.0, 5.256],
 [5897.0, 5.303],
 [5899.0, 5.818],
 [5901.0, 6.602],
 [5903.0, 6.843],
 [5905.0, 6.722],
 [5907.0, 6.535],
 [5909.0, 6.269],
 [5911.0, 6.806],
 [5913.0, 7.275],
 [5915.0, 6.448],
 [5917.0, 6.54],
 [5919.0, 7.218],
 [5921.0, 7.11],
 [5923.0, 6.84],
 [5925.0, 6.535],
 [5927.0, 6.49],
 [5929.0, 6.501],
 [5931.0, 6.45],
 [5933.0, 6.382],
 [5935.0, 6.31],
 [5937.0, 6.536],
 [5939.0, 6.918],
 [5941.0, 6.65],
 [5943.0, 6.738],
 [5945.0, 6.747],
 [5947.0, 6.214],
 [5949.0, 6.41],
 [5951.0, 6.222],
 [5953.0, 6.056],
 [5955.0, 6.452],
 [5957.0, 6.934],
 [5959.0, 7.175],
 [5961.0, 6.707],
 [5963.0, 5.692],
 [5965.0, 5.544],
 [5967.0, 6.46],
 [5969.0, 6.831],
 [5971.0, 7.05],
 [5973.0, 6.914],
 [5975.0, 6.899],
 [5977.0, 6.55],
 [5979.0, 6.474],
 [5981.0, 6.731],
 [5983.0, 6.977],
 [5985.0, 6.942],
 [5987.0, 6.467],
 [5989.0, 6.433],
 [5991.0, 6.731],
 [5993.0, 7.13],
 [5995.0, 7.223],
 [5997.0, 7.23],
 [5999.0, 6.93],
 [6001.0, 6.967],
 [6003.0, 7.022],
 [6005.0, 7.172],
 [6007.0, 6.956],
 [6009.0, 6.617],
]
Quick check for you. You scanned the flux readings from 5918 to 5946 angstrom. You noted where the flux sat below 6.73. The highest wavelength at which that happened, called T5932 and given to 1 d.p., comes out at 5941.0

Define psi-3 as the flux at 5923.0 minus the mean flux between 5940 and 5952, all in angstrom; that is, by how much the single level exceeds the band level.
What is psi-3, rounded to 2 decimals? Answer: 0.34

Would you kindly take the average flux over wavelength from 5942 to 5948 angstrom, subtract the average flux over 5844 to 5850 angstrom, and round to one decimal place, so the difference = -0.8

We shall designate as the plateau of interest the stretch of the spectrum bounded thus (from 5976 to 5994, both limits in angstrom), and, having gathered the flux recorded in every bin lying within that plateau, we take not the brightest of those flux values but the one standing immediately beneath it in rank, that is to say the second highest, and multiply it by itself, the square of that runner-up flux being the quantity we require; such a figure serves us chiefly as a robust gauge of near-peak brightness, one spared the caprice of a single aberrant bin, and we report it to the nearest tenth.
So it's 48.7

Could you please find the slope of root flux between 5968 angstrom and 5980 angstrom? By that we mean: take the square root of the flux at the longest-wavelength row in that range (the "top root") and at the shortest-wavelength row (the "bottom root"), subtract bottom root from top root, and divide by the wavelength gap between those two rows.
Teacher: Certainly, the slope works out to -0.0069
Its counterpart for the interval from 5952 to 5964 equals -0.0075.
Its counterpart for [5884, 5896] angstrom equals -0.0332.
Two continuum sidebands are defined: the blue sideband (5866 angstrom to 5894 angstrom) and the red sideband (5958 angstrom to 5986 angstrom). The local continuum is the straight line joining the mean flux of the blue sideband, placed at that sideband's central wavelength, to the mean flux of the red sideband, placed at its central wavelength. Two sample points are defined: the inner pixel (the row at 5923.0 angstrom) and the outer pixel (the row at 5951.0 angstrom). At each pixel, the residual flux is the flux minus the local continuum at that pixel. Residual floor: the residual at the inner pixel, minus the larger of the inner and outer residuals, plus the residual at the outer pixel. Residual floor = -0.41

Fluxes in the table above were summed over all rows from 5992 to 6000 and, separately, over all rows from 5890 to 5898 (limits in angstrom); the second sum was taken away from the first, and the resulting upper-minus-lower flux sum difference 6.7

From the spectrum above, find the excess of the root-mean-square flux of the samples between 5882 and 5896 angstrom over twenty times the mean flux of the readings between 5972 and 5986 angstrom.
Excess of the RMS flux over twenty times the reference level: -130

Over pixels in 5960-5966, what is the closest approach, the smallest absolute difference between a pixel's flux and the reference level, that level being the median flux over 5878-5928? 0.17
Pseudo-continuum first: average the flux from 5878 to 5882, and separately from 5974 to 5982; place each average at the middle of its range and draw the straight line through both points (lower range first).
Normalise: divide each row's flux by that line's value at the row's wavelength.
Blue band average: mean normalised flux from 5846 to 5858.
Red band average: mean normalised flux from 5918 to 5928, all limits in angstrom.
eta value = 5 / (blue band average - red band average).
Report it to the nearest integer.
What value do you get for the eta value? 976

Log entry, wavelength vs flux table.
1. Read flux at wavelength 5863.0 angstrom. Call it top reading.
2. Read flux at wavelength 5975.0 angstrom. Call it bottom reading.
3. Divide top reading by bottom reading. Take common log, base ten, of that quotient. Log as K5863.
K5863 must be -0.003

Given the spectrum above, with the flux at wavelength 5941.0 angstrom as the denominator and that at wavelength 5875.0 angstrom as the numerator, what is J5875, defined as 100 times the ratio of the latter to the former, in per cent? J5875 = 112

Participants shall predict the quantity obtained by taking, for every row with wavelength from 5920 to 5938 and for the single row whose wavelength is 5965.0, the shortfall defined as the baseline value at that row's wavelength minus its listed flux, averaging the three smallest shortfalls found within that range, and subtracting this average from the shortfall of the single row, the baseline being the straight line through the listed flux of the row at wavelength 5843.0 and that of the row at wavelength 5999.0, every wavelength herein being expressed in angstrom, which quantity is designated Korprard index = 1.2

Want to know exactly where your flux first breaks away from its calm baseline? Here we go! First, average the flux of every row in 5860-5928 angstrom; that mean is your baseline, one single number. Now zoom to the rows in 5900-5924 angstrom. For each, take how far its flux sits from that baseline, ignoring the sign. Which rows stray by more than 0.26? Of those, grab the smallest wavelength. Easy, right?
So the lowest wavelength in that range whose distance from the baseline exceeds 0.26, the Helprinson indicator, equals 5903.0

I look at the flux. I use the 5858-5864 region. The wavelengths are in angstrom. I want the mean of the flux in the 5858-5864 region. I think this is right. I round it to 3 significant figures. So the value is 6.91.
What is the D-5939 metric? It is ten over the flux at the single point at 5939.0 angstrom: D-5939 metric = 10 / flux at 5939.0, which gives 1.45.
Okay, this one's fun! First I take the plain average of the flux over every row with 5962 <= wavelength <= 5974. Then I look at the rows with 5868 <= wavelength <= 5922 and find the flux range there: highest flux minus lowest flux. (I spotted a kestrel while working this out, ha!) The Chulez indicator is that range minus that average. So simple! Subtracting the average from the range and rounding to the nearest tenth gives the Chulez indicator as -4.1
